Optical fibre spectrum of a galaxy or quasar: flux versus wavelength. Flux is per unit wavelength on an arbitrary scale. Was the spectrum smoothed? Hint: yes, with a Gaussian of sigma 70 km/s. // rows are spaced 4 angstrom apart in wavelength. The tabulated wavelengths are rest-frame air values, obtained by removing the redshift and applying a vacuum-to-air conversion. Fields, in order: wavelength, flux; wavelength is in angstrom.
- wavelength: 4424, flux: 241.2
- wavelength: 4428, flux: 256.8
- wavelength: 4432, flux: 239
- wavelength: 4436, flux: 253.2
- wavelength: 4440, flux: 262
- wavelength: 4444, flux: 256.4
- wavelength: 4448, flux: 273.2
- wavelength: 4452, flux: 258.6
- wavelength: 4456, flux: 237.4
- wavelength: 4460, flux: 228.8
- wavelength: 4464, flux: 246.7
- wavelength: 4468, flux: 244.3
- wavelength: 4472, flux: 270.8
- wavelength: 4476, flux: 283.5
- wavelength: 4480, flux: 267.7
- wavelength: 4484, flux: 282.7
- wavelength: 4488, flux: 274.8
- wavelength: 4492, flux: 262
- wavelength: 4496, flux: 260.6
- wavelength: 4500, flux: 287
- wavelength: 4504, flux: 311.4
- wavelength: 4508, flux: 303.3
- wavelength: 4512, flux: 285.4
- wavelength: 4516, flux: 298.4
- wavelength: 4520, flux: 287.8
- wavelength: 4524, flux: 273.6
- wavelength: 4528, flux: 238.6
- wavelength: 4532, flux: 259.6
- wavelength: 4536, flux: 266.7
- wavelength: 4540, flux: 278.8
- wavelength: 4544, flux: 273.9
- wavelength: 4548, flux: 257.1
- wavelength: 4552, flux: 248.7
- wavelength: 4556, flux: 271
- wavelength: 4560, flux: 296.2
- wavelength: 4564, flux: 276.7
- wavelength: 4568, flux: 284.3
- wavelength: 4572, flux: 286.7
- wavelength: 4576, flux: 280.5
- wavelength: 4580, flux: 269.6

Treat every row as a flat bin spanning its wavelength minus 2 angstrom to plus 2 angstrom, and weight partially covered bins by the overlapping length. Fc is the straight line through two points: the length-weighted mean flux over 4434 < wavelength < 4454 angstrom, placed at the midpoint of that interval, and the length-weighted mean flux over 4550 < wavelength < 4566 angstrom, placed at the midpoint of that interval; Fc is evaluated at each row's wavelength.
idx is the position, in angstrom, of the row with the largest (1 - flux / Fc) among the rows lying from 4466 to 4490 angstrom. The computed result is 4468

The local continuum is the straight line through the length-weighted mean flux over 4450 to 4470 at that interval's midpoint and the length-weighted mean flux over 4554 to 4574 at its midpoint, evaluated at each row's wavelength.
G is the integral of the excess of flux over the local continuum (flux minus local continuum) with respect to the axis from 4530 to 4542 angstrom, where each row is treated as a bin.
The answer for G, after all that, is -47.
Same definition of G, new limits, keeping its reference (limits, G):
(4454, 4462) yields -74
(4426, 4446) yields 390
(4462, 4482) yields 297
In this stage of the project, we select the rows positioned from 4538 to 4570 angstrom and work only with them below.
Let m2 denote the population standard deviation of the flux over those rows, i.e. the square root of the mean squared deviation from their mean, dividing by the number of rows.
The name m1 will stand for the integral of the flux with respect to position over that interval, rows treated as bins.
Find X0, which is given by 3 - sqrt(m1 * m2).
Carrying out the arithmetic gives -347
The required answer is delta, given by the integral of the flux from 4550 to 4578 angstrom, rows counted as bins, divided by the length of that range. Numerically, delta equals 278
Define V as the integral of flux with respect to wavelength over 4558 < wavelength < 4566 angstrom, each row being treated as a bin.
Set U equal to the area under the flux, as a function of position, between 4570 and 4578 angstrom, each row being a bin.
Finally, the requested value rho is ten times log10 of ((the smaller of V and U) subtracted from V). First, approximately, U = 2269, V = 2292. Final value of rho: 13.6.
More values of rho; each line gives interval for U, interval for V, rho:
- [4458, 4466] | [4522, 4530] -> 21.7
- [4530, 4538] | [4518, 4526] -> 21.5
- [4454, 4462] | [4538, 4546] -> 25.4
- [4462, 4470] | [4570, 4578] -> 24.8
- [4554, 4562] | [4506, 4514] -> 19.3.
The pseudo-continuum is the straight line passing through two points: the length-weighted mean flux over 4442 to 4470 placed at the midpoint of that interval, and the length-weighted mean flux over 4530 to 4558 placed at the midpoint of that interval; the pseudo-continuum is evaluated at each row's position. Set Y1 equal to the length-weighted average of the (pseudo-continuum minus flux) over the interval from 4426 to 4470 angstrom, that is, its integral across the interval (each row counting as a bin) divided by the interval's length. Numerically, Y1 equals -3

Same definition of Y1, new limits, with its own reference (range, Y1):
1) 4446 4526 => -17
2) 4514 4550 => -8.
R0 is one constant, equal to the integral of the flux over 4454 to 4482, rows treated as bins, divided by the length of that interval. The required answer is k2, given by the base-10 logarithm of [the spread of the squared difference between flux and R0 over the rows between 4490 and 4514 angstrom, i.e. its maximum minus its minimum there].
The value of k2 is 3.51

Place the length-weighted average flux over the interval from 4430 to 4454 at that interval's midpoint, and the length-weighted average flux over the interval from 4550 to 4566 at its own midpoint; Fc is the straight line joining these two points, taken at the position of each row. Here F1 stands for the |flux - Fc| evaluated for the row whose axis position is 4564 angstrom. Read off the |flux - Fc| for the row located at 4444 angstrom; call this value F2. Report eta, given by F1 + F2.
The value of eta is 4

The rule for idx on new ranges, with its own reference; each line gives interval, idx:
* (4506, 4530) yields 4528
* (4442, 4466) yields 4460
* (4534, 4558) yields 4552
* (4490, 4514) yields 4496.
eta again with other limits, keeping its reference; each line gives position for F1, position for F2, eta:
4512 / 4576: 23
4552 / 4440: 29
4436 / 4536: 6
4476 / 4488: 33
